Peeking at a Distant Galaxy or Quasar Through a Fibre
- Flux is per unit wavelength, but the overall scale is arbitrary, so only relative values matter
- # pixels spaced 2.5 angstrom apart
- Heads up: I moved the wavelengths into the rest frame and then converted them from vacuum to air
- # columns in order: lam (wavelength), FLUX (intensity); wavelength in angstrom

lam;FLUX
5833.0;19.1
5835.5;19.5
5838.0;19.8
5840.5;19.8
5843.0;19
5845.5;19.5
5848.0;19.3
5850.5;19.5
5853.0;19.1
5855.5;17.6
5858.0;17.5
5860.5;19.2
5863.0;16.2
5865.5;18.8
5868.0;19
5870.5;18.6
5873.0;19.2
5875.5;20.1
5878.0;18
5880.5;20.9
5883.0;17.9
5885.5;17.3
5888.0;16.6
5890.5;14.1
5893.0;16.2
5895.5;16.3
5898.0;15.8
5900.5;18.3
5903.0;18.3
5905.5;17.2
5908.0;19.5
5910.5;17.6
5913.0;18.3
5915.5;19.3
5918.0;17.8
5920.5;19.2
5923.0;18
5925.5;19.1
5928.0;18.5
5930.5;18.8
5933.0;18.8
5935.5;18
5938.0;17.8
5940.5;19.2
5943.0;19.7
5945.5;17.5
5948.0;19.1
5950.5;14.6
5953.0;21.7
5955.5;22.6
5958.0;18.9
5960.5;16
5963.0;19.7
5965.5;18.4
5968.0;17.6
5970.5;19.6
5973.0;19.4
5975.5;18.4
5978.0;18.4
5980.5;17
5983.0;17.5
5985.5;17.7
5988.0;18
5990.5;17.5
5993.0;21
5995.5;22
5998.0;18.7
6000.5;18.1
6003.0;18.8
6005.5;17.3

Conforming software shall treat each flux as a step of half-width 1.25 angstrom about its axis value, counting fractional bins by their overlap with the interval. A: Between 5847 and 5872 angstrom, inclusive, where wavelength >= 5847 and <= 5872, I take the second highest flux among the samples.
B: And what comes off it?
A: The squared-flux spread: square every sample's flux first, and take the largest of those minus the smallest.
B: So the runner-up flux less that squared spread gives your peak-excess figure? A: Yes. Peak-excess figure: -99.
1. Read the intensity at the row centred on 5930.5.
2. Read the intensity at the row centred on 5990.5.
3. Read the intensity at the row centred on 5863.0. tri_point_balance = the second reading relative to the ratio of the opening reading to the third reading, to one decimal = 15.1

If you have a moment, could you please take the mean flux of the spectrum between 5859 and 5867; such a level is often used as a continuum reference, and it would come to 18.1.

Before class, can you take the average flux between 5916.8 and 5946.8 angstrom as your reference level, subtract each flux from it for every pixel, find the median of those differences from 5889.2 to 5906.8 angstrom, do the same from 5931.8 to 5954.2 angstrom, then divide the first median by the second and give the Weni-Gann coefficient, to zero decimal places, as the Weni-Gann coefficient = -8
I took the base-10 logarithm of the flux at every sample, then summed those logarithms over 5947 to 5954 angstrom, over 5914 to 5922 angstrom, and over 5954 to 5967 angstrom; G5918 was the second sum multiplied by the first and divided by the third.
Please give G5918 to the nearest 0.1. 2.3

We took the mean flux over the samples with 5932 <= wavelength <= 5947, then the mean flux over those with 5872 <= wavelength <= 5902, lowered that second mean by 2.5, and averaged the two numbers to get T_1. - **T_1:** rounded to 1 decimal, 16.8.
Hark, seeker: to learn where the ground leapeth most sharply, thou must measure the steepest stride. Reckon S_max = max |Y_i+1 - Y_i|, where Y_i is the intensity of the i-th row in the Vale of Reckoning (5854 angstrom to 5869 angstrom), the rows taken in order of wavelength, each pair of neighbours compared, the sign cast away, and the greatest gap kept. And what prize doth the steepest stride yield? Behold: 3.0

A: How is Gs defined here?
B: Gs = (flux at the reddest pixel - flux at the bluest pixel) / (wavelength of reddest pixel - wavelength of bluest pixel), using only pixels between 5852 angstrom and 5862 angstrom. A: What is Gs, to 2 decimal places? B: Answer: 0.01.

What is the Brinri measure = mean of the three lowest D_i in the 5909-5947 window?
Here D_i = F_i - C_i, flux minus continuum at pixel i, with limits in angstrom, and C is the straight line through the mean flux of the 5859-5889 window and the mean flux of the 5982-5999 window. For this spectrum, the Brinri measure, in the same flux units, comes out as -1.1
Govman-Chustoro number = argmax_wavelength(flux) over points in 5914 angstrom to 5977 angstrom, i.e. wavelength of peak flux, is 5955.5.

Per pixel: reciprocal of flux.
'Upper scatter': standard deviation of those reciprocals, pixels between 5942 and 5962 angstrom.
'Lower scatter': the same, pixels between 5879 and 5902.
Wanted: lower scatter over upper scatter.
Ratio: 0.79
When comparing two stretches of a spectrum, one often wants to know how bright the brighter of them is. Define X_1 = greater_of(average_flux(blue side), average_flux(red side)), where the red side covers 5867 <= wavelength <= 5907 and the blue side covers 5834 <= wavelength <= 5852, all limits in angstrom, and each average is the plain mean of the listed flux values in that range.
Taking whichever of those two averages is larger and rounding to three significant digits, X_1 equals 19.5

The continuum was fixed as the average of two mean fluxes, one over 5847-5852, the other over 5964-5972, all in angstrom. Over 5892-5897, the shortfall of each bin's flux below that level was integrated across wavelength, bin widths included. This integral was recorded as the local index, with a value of 14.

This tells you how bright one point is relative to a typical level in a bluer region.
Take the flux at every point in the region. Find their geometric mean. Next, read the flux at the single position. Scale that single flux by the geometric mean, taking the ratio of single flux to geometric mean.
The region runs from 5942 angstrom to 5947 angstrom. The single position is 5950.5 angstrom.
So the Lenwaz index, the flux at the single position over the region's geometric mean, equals 0.79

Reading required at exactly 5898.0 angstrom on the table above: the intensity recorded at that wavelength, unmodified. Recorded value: 15.8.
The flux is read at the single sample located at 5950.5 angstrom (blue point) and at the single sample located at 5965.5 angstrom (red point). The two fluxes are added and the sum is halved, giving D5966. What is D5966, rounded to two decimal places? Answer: 16.50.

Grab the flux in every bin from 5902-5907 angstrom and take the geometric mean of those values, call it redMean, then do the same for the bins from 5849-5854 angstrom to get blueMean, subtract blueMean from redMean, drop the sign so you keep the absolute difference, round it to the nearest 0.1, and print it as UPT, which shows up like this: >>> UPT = 1.6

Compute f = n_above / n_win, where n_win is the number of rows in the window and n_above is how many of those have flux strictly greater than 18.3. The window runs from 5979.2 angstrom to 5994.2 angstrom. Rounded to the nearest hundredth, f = 0.17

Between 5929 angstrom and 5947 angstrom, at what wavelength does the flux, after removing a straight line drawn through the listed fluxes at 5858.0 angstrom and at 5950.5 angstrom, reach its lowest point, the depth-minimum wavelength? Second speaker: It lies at 5945.5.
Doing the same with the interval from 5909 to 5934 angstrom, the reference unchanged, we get 5910.5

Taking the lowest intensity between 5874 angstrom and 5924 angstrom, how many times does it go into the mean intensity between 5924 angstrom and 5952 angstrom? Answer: 1.30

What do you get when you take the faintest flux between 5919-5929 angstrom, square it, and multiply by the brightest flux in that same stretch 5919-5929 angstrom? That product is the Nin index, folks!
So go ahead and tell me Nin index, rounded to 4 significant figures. 6221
